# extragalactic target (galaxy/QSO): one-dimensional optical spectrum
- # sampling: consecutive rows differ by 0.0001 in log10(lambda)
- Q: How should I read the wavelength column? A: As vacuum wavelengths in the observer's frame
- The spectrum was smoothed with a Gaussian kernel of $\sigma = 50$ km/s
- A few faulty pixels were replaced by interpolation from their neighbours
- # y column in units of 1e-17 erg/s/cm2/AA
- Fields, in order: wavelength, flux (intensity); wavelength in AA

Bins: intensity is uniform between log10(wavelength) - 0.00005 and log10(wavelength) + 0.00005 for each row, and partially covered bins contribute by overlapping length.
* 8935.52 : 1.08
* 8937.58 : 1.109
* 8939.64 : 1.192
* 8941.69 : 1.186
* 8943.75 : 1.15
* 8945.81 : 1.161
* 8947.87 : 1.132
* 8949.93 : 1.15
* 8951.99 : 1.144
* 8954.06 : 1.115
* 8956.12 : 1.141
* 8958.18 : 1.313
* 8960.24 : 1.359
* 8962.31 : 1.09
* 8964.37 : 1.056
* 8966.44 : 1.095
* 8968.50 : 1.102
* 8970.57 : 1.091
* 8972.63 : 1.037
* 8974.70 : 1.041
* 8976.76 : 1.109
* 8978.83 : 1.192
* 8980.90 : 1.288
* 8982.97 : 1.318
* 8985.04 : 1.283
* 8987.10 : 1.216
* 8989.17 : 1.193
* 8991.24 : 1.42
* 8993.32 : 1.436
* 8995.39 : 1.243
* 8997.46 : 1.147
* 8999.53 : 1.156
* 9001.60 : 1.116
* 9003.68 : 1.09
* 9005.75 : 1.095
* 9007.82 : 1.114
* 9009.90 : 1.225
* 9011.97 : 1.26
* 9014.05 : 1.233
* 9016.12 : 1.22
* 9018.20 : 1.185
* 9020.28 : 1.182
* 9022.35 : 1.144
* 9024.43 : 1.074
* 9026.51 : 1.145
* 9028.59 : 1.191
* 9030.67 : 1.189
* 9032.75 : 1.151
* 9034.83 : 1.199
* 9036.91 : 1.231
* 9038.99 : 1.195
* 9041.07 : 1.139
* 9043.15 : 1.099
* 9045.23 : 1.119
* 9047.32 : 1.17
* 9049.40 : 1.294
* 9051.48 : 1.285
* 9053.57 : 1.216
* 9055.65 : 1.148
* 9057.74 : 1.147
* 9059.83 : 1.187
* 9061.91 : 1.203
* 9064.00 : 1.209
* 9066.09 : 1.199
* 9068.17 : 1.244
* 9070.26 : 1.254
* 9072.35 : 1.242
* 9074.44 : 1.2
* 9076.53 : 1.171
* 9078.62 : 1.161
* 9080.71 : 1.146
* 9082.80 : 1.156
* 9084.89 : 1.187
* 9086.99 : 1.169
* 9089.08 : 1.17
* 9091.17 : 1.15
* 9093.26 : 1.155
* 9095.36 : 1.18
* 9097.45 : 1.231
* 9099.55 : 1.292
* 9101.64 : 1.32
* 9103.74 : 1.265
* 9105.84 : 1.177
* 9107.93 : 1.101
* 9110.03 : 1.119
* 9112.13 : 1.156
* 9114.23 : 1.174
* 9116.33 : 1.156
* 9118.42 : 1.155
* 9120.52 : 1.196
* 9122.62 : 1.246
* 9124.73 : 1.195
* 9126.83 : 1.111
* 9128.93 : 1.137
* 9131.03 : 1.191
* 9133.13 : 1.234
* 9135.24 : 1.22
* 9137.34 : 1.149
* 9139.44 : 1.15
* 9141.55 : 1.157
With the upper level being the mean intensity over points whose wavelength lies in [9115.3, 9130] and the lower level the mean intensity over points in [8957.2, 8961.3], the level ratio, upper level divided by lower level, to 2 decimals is 0.88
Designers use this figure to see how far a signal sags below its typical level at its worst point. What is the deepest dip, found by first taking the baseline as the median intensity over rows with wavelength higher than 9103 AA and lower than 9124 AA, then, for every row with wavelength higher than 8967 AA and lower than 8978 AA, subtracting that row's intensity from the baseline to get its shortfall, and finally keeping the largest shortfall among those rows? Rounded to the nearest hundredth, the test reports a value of 0.13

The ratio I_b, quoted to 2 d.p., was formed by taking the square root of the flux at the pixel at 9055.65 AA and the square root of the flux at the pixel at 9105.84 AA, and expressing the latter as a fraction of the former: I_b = 1.01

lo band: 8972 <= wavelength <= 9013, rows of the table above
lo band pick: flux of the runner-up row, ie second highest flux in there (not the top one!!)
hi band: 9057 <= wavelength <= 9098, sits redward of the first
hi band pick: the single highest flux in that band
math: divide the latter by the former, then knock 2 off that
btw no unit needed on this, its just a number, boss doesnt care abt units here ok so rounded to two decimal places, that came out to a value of -1.12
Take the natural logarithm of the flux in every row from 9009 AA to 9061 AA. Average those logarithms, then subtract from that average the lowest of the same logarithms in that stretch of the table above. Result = 0.097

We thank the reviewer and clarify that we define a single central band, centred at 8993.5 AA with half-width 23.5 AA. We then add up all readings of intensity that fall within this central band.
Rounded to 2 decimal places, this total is 27.52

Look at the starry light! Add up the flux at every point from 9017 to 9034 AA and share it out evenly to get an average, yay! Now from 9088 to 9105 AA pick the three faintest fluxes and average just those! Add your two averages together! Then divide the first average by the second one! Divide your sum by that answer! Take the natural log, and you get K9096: 0.840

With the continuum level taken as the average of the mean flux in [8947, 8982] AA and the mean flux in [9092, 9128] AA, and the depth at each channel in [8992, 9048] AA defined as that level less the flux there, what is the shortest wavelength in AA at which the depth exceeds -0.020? 8997.46 AA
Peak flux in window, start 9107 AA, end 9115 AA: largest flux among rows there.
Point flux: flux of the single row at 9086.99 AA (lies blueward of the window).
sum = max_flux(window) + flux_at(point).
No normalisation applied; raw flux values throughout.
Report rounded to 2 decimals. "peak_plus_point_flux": 2.34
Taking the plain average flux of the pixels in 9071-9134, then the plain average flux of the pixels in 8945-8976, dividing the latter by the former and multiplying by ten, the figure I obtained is 9.6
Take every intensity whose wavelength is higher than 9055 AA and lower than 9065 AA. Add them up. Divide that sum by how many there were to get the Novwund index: 1.18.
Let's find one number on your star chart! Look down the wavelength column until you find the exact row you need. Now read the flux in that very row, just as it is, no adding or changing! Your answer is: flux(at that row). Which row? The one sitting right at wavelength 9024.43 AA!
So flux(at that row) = 1.074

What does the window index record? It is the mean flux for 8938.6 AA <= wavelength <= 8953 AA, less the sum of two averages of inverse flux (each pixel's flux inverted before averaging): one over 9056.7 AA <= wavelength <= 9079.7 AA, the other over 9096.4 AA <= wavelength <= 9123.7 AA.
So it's -0.51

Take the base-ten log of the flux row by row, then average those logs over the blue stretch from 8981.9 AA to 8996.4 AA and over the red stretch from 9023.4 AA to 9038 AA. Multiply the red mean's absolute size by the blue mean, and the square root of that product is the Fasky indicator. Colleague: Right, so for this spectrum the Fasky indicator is 0.087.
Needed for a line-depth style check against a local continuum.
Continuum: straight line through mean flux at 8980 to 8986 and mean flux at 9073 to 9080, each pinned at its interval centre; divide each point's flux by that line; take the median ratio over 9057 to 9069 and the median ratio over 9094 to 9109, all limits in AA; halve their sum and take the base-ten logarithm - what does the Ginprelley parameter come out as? 0.02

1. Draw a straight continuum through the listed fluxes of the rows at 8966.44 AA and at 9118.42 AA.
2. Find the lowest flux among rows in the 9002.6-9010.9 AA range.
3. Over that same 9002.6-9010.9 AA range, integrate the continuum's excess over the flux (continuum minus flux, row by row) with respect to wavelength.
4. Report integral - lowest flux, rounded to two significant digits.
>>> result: -1.3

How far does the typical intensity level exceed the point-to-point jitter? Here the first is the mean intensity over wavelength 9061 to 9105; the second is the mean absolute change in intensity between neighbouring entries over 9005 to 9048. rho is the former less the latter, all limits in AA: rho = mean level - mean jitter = 1.17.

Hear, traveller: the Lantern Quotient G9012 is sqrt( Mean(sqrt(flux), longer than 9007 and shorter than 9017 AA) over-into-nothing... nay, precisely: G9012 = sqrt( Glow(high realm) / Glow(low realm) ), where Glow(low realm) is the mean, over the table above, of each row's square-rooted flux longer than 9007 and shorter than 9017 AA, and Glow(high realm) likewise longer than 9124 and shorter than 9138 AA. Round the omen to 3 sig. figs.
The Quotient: 0.993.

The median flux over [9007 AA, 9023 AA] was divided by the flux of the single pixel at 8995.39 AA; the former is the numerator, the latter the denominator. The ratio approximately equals 0.97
